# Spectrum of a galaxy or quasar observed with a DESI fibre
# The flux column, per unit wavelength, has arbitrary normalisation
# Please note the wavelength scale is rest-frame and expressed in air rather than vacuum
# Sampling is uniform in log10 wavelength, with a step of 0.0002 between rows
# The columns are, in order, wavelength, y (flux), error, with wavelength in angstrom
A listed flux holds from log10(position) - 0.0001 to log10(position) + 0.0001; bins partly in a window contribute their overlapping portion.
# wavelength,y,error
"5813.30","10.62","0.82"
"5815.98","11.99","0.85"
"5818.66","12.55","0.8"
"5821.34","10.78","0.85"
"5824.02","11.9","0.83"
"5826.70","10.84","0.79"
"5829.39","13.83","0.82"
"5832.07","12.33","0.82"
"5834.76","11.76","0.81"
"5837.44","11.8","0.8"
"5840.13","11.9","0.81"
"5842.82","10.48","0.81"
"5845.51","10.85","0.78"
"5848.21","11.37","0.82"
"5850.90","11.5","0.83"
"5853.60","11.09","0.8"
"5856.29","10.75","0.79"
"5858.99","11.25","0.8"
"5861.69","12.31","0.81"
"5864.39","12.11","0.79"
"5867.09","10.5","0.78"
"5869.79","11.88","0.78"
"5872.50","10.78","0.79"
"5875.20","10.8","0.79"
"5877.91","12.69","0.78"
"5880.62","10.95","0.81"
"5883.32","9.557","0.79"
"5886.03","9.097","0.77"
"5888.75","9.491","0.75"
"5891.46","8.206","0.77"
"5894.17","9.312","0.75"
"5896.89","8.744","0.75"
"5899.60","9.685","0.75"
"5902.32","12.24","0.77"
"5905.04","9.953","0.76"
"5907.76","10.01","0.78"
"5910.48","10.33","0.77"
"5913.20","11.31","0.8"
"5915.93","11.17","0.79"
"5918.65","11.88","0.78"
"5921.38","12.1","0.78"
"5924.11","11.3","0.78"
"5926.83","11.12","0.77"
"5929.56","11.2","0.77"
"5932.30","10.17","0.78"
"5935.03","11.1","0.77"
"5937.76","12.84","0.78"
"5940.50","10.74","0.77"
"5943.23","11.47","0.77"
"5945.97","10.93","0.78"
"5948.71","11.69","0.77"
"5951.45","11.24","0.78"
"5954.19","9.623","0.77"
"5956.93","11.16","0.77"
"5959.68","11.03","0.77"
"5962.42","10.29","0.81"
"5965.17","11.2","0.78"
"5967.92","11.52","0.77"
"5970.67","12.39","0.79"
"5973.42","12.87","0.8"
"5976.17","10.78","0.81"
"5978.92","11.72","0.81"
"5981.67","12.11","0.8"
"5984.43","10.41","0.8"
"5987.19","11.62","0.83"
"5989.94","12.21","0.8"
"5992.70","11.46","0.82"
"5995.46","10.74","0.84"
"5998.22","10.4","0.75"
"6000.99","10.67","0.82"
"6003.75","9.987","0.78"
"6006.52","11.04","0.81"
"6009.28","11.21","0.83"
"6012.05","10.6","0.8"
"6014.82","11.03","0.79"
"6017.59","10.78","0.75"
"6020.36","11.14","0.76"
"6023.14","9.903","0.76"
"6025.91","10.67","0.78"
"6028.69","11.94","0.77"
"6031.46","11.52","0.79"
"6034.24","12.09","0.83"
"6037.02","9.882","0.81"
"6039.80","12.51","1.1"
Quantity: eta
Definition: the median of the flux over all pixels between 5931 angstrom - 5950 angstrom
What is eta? 11.10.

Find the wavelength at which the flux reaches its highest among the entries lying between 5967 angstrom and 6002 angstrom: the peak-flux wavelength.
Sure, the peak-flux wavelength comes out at 5973.42 angstrom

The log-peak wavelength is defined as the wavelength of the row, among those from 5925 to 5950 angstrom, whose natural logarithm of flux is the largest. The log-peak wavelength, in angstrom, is 5937.76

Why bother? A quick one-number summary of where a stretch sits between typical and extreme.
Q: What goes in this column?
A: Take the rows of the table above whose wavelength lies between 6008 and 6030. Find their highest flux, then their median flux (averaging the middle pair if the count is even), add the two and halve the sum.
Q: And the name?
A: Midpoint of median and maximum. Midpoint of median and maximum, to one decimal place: 11.4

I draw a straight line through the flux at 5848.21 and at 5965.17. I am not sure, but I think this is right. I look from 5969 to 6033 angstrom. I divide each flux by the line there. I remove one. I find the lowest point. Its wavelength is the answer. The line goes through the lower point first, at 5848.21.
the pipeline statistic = 6023.14 angstrom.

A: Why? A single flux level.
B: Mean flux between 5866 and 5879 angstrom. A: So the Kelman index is 11.3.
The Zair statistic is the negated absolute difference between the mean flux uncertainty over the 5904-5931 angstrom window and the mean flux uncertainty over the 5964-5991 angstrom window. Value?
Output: -0.021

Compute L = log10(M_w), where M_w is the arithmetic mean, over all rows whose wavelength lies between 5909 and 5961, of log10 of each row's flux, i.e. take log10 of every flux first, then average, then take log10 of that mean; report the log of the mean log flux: 0.020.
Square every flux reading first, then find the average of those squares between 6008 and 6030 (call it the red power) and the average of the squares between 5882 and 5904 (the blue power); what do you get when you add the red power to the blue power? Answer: 212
